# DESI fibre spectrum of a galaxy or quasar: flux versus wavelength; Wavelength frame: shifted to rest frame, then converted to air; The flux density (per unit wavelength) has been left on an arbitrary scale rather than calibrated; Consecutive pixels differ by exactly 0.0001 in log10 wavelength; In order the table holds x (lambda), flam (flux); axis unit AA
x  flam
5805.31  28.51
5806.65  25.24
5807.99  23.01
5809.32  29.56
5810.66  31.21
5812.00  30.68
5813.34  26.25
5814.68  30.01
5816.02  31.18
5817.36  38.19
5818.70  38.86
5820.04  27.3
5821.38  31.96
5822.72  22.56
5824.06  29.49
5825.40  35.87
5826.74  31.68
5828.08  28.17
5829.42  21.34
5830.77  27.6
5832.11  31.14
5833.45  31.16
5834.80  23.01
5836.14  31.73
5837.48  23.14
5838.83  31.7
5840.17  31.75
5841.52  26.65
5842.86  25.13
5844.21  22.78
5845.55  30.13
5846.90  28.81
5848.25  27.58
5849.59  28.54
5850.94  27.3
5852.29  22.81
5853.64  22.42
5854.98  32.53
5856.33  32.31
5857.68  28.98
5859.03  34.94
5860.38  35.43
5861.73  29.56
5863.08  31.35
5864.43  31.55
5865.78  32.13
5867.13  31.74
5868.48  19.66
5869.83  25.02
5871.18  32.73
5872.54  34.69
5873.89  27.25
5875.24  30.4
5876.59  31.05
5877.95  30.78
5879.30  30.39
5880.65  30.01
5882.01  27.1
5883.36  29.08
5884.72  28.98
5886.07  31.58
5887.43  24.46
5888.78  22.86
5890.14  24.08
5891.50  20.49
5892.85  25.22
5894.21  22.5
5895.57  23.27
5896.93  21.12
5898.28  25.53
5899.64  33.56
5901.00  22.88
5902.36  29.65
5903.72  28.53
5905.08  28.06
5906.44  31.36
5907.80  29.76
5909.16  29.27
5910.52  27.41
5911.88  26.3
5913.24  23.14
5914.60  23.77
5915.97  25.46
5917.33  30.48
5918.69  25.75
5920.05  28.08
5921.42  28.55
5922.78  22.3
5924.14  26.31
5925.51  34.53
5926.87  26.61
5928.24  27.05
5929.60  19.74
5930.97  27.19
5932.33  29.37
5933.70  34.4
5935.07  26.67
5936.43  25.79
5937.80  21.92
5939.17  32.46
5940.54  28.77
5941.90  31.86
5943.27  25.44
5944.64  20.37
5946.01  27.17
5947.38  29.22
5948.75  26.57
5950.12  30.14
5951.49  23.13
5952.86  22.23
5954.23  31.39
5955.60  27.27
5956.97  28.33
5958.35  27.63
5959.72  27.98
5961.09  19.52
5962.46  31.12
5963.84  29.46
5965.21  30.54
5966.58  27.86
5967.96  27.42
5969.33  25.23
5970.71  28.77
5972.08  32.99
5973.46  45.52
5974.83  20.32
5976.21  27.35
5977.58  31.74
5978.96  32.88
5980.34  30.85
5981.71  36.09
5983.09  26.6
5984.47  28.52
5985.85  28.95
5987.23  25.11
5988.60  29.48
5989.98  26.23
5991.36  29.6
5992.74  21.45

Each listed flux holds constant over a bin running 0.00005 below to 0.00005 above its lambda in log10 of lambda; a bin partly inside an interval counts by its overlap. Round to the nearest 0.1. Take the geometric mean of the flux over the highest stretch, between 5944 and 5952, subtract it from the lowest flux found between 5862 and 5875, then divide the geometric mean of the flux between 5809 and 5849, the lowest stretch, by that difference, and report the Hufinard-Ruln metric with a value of -4.7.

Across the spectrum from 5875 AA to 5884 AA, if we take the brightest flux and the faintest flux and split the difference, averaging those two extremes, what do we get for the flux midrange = 29.1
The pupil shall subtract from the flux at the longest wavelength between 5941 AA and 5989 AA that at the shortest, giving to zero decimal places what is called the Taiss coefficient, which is -2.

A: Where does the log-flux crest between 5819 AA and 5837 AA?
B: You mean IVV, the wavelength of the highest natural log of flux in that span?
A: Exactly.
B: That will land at 5825.40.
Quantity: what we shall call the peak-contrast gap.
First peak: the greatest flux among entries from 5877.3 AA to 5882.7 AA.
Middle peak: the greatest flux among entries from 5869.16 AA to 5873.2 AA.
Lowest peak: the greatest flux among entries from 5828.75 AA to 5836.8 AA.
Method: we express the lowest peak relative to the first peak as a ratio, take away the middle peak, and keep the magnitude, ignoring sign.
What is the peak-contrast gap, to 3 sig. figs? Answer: 33.7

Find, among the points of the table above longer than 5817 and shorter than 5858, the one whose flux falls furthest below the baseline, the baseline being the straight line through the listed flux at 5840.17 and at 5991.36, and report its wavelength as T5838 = 5829.42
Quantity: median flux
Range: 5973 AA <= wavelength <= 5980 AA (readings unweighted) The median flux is 31.7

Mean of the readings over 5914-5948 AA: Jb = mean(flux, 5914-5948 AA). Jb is 27.2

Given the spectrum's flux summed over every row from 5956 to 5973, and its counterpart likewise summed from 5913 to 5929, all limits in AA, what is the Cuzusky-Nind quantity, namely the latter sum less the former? -15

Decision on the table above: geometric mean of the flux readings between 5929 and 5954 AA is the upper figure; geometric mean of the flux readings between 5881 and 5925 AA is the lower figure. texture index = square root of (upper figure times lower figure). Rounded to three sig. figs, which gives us 26.4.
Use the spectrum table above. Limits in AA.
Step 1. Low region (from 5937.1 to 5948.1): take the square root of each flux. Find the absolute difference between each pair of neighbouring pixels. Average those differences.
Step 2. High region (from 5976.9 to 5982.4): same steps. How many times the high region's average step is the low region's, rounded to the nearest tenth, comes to 0.5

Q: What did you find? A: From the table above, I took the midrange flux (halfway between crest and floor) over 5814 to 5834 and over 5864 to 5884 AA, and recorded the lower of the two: 27.2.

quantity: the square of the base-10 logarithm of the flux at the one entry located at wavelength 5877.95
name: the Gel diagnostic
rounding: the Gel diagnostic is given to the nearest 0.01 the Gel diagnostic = 2.21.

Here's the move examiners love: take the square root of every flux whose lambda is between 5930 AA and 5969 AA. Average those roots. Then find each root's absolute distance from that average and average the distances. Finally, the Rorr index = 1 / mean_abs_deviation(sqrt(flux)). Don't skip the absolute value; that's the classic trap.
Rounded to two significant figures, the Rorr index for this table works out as 3.9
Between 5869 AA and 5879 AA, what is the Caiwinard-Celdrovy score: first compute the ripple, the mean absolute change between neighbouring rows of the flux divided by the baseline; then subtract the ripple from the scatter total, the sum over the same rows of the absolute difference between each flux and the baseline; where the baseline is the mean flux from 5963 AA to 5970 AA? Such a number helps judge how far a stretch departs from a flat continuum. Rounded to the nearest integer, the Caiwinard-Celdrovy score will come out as 23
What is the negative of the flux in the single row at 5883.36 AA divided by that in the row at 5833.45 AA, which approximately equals -0.93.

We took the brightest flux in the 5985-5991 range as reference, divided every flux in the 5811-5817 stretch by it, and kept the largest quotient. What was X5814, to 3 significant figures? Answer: 1.06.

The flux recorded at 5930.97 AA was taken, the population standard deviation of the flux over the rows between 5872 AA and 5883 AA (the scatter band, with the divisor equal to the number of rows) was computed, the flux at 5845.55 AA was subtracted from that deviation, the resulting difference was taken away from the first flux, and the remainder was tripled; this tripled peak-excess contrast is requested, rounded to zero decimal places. 165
